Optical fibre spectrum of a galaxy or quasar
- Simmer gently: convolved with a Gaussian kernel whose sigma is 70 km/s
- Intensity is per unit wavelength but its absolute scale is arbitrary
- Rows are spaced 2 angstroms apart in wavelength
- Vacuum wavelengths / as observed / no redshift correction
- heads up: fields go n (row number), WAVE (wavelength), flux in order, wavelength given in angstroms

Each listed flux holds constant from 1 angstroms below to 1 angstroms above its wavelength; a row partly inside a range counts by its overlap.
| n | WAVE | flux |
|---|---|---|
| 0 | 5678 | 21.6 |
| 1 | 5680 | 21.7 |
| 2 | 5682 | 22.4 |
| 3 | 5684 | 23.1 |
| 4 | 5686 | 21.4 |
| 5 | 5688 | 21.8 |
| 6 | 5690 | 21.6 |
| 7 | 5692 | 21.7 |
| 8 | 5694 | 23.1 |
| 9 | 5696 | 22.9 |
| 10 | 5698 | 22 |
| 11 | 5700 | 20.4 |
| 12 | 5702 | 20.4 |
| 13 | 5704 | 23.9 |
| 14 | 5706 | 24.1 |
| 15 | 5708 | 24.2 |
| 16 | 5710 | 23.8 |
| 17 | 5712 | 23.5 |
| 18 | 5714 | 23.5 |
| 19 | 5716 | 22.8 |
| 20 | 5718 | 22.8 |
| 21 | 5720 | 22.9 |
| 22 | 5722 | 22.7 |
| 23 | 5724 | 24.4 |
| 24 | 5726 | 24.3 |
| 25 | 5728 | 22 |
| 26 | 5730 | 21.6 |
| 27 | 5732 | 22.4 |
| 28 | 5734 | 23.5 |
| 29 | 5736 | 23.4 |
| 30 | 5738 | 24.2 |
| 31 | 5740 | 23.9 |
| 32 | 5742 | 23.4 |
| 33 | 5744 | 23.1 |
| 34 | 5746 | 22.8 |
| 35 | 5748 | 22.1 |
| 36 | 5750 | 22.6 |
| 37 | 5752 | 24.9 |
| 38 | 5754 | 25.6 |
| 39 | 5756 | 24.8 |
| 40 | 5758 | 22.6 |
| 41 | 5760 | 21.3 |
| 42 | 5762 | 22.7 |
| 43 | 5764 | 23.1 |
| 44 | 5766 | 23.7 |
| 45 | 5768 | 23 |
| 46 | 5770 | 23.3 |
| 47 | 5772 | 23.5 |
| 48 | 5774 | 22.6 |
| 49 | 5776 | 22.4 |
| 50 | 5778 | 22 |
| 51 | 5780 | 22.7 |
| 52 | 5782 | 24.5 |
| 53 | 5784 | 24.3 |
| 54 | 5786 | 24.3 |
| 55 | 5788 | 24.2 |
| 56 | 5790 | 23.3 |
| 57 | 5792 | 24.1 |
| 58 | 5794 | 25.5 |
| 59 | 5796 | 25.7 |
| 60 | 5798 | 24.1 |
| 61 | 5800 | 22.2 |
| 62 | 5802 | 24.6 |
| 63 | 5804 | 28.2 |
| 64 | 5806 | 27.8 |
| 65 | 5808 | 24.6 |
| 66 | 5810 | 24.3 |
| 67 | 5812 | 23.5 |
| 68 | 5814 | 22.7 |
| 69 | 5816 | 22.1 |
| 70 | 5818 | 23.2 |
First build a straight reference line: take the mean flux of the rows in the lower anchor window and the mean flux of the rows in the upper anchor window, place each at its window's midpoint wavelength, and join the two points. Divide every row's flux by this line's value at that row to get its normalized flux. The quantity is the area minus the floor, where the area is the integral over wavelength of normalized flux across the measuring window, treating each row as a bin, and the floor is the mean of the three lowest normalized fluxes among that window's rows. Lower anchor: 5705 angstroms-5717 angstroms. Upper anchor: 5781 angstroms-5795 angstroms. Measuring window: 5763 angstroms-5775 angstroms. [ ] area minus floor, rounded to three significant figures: 10.6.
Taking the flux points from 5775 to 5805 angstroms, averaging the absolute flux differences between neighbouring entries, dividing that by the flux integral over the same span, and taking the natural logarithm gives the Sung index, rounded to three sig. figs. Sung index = -6.45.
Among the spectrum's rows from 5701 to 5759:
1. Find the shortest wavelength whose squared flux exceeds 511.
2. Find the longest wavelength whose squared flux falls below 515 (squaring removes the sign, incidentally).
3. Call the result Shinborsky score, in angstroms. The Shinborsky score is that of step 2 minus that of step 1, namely 54 angstroms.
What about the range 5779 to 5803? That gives 20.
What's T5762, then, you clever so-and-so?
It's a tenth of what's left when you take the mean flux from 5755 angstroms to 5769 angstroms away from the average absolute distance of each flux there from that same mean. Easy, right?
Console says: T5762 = -2.23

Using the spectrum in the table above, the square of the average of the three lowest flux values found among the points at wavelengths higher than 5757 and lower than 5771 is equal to 493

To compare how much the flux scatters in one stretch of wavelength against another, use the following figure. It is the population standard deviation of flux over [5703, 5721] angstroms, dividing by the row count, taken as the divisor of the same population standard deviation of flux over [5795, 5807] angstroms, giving 4.0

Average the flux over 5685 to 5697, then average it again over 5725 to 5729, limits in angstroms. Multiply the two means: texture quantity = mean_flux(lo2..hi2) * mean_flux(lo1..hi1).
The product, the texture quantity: 511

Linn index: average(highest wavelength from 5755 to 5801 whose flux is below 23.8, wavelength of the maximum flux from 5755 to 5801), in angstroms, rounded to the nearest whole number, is 5798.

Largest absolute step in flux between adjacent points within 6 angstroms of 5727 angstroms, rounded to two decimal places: 2.30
